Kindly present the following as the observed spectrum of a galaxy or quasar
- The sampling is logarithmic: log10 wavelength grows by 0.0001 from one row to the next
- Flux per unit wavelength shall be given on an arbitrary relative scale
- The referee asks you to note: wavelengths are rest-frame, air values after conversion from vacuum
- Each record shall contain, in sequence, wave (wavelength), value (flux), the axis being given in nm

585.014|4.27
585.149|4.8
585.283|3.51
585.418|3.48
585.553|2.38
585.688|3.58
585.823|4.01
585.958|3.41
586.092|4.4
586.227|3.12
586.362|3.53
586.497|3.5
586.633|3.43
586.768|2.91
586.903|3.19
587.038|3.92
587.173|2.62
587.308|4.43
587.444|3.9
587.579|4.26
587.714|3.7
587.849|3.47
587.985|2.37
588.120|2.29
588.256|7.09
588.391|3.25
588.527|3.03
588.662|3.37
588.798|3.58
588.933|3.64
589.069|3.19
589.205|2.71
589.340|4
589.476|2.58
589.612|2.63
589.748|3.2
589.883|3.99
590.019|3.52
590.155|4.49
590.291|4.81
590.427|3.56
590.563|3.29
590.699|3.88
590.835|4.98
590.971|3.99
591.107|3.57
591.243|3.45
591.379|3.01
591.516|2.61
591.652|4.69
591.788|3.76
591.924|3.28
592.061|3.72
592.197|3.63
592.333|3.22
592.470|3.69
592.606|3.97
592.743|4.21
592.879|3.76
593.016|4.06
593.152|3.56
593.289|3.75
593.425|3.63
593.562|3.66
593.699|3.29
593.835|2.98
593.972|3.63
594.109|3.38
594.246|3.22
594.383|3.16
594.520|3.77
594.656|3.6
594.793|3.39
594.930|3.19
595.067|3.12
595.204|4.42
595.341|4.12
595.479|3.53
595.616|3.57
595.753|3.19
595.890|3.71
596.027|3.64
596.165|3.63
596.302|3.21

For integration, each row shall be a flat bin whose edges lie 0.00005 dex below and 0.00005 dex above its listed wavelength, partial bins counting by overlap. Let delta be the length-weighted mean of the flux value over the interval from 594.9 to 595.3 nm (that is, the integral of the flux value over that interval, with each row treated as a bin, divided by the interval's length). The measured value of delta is 3.65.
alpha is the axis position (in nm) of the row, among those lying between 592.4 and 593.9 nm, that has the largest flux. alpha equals 592.743 nm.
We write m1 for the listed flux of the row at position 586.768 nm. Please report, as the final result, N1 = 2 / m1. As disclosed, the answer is 0.69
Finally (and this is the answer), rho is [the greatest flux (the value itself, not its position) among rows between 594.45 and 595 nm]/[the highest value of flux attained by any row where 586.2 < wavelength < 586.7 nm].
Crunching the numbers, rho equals 1.07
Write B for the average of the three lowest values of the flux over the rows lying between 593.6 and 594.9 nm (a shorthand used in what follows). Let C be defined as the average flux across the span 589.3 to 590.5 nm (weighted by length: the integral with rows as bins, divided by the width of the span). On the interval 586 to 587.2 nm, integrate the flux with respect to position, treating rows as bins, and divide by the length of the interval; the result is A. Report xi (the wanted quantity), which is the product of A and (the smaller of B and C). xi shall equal 10.7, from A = 3.43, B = 3.1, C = 3.63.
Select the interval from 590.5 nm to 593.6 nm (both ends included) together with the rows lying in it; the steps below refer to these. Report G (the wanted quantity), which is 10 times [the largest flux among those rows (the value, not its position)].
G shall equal 50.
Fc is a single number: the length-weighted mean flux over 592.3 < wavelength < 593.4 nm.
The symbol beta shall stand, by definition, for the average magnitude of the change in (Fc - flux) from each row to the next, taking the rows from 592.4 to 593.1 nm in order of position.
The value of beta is 0.32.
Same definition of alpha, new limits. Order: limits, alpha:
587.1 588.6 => 588.256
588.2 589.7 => 588.256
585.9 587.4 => 587.308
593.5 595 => 594.520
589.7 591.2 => 590.835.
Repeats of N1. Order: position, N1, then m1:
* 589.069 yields 0.63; 3.19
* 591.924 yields 0.61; 3.28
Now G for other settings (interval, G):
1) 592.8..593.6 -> 41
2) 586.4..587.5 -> 44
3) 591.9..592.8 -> 42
